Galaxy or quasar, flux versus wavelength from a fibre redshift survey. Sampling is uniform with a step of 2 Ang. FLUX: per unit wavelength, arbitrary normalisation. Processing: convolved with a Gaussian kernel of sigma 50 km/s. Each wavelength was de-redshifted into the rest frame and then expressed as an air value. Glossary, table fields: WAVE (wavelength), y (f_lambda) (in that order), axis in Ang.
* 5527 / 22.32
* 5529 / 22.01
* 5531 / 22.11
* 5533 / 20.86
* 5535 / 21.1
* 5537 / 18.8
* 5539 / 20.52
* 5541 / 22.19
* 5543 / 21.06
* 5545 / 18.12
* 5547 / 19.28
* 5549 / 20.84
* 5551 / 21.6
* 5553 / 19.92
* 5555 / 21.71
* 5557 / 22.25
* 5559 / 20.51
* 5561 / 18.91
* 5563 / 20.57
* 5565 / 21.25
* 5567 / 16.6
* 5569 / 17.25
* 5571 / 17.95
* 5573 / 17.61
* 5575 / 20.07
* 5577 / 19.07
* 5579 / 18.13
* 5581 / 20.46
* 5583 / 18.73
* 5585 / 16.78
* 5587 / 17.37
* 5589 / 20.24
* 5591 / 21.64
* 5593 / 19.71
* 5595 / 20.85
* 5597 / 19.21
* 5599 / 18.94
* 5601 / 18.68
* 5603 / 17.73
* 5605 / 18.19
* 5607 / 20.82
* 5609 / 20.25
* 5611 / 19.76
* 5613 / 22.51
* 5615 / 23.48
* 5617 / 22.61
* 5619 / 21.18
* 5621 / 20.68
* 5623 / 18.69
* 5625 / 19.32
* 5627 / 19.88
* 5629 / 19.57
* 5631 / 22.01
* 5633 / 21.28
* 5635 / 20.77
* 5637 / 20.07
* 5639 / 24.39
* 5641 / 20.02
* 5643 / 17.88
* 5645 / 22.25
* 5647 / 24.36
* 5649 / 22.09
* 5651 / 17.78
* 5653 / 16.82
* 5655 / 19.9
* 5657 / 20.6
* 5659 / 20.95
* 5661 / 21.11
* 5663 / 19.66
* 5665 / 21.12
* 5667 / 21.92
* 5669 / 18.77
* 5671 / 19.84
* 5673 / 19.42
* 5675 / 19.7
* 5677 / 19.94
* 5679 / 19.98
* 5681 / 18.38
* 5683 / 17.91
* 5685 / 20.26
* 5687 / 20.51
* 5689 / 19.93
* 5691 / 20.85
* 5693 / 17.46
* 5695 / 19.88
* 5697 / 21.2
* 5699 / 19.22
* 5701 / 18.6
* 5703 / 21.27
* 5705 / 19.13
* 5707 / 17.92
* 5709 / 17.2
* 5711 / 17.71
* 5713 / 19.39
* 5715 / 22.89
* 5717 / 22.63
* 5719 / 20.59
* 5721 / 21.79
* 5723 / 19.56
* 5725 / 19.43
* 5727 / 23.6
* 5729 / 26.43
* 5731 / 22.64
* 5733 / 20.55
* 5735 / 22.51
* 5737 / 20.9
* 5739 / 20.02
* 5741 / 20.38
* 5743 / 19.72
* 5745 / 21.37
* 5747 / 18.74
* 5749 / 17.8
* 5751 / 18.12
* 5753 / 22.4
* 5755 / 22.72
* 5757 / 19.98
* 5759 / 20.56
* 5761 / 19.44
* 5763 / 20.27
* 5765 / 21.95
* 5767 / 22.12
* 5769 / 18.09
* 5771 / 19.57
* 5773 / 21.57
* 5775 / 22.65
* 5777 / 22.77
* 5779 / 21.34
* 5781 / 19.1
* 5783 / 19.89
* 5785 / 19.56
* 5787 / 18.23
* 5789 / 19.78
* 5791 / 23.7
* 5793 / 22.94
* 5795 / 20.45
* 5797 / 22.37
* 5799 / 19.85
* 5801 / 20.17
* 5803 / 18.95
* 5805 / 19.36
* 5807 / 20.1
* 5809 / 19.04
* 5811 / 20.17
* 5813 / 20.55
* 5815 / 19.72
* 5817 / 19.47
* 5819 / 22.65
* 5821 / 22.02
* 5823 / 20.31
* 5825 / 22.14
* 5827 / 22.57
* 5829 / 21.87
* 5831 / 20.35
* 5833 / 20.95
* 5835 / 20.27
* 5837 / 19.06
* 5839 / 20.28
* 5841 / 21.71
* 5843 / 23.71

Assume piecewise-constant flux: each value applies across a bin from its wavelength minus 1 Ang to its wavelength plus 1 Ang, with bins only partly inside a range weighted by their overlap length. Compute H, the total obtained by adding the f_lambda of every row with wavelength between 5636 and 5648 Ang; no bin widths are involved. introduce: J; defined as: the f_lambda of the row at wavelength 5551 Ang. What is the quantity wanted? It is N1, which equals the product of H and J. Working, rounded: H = 129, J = 21.6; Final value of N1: 2786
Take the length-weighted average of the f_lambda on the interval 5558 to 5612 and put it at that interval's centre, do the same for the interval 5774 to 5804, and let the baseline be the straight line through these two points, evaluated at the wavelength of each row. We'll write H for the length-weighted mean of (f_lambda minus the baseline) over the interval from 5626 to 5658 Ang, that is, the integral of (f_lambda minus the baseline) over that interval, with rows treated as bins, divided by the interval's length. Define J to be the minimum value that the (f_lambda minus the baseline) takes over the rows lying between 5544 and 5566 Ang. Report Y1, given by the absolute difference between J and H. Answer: 1.7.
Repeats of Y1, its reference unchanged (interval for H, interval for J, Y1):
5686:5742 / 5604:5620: 1.4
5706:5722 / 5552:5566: 0.1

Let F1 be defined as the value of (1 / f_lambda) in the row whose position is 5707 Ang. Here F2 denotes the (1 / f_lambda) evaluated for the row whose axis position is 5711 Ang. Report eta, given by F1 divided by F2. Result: 0.99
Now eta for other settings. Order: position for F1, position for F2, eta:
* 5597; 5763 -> 1.06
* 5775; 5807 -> 0.89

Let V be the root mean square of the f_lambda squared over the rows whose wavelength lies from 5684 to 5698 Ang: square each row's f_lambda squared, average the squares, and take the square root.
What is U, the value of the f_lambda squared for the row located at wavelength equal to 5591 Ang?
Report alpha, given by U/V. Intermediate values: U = 468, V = 404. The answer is 1.16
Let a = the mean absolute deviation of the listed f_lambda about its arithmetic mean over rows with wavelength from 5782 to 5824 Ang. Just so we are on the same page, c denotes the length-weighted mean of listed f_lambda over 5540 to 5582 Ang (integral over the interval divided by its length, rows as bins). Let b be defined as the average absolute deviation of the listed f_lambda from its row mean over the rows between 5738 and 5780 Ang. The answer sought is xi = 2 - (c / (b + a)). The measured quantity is -6.1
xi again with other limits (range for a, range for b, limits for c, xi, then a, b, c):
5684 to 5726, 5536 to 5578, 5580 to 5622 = -5.5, 1.3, 1.40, 20.0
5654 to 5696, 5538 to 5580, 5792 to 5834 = -7.4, 0.8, 1.44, 20.8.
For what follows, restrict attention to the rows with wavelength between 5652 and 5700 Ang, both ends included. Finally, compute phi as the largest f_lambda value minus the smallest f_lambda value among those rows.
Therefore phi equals 5.1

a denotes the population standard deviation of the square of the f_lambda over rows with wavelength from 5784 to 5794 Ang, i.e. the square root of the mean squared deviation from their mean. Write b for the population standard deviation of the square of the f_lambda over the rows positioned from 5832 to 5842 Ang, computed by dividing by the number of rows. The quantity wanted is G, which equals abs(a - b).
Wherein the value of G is 53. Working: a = 89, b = 36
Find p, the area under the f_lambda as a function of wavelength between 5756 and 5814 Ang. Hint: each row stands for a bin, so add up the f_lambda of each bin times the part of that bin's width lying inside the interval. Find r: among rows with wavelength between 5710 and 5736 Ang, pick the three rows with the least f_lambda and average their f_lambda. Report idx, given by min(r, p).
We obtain 18.8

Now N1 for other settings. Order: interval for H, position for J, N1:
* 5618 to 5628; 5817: 1942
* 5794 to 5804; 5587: 1768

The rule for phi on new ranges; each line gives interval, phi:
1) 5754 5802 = 5.6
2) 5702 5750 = 9.2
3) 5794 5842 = 3.7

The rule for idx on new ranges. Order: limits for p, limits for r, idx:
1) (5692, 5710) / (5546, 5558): 20.0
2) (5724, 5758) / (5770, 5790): 19.0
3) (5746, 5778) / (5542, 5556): 19.1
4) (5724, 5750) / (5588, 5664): 17.4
